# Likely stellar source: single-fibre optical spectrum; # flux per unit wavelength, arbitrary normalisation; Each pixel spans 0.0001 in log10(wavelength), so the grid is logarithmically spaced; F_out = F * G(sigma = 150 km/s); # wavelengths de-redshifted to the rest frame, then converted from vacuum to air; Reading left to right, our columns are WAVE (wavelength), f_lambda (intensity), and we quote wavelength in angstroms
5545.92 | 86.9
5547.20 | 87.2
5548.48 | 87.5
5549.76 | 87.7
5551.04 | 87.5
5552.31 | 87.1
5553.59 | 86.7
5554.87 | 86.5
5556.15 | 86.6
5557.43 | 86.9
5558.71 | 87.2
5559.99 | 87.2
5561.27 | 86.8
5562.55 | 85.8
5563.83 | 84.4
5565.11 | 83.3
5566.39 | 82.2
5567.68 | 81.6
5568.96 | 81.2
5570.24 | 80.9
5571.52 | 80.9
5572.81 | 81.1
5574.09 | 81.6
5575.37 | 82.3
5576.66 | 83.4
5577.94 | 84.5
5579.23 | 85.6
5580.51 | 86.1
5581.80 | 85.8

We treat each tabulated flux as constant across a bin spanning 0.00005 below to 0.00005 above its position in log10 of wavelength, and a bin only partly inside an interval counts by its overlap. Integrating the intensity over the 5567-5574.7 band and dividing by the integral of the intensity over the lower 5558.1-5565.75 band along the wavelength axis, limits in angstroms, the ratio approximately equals 0.95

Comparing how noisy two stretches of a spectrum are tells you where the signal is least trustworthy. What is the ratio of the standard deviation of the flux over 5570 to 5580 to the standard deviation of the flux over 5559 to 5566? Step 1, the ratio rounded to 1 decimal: 1.1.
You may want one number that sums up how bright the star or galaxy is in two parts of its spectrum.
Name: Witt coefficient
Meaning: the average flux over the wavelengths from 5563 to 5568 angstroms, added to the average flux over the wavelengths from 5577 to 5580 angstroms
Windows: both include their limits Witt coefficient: 168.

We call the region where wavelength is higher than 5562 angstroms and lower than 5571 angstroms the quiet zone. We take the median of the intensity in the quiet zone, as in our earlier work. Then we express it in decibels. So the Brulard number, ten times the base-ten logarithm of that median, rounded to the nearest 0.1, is 19.1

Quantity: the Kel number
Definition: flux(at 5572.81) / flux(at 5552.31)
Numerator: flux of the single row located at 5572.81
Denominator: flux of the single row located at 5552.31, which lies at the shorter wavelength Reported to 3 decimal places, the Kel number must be 0.931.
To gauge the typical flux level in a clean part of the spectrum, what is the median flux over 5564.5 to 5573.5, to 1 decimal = 81.2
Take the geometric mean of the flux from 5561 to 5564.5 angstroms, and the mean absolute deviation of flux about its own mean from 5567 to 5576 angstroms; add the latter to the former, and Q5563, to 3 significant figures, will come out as 86.1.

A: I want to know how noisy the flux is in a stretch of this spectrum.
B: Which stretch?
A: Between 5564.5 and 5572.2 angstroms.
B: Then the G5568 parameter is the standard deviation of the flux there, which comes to 0.9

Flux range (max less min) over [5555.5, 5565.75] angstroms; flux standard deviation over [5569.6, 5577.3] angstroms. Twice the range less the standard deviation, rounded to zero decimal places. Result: 7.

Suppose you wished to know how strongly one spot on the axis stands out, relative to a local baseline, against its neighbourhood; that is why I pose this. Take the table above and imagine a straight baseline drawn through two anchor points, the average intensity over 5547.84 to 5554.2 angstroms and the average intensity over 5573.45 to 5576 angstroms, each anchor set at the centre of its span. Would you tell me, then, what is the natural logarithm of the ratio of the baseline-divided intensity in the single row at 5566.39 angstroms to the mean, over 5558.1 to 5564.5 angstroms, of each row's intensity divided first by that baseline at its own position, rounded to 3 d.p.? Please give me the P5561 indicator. -0.035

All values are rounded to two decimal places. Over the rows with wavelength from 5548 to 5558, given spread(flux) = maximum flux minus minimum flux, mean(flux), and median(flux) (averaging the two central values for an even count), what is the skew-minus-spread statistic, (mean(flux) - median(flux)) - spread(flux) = -1.14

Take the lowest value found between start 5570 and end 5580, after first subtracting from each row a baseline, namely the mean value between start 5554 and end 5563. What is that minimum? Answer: -5.8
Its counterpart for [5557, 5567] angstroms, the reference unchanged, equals -4.5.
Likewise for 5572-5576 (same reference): -5.6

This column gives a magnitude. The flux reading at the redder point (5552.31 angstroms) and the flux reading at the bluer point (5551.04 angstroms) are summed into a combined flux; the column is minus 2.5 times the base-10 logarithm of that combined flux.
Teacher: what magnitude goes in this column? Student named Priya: -5.61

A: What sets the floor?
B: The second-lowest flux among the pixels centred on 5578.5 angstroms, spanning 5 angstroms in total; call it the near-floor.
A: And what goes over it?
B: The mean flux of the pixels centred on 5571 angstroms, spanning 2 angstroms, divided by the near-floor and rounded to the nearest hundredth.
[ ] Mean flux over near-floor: 0.96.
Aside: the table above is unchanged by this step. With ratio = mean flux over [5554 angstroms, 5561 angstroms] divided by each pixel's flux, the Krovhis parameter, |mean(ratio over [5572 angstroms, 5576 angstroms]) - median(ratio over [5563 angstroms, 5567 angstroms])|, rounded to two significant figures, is 0.021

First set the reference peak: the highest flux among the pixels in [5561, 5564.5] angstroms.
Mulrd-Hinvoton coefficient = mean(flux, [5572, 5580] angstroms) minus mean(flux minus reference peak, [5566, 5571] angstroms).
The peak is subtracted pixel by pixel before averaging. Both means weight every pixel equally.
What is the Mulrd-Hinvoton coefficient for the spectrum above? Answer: 88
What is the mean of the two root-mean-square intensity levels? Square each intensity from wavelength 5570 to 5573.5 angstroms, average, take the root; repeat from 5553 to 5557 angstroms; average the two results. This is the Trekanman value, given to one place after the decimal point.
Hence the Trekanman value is 83.8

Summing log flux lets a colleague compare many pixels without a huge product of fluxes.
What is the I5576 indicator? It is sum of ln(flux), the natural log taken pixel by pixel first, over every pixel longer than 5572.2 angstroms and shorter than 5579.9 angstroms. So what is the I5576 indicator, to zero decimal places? 27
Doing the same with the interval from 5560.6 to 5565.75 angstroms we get 18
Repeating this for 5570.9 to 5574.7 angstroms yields 13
